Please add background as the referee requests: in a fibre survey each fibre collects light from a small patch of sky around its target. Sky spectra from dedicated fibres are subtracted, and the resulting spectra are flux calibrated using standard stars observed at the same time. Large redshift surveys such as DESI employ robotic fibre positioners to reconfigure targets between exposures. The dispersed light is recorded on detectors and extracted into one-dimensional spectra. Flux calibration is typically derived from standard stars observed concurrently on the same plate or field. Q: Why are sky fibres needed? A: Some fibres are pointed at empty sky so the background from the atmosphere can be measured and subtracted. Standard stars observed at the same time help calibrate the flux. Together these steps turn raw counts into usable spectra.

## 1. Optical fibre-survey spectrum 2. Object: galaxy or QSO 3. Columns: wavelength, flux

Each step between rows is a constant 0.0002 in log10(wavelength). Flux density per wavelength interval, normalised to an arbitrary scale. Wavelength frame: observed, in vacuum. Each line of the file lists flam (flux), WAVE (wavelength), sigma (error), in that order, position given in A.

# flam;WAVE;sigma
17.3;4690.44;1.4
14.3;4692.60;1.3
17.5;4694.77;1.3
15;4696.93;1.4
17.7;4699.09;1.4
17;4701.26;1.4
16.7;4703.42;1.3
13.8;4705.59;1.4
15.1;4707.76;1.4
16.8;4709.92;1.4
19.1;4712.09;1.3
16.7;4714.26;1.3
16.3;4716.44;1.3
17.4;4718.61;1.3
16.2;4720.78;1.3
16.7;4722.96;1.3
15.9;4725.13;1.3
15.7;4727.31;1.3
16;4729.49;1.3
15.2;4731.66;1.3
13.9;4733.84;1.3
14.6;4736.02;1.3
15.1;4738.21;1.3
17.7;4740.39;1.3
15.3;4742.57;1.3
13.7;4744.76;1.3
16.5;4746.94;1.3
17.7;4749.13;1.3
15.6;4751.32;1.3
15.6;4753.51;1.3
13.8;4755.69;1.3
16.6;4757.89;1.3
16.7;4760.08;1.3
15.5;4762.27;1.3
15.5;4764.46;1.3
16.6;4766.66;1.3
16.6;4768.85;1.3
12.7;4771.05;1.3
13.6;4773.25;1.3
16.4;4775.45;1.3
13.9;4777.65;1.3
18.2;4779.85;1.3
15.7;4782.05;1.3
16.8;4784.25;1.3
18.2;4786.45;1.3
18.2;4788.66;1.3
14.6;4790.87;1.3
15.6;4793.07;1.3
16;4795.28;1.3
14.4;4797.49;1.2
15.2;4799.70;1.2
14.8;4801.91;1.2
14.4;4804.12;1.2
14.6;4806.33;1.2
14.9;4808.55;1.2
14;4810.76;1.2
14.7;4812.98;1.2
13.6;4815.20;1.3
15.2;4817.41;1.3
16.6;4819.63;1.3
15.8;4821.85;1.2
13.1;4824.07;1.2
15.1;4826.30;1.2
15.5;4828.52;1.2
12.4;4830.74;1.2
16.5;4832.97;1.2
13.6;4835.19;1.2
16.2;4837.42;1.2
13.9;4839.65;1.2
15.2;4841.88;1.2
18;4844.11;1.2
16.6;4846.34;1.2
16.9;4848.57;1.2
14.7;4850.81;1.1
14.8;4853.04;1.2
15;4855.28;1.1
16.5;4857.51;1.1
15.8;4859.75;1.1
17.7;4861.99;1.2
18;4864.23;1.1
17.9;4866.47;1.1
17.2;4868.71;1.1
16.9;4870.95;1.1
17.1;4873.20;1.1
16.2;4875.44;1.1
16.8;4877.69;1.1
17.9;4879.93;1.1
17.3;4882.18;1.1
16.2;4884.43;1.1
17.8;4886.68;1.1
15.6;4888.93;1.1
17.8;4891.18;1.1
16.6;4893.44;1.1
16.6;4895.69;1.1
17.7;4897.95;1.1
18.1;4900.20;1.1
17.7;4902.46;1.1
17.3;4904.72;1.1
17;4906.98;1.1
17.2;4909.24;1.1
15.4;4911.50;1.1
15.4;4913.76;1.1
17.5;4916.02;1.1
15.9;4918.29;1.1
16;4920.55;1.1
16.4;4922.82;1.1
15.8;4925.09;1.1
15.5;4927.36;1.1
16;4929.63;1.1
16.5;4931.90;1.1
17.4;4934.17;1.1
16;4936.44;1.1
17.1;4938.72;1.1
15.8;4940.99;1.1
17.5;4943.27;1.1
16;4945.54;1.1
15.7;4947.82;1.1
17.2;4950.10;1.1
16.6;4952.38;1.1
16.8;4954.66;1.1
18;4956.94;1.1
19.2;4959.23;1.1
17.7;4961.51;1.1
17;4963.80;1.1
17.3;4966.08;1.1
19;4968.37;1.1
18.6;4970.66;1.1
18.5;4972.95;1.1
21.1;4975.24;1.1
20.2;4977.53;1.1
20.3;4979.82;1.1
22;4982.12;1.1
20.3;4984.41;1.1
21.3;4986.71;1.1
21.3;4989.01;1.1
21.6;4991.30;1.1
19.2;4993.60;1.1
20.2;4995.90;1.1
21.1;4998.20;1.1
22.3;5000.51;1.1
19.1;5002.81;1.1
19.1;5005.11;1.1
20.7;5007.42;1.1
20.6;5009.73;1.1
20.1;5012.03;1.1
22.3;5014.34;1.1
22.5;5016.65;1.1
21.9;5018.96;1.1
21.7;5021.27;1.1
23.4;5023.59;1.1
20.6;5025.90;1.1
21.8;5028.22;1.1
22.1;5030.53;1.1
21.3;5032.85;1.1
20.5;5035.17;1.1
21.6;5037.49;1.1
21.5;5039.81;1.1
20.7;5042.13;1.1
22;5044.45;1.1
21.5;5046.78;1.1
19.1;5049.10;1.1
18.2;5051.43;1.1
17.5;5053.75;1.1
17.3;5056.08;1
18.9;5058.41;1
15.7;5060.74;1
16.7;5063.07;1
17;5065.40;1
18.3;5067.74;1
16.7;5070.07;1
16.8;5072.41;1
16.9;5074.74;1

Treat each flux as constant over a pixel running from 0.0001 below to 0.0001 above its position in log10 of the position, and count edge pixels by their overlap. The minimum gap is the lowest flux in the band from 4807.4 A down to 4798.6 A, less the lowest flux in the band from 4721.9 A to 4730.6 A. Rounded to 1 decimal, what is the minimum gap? -1.3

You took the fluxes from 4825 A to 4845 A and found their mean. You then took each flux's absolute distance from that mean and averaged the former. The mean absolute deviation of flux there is 1.2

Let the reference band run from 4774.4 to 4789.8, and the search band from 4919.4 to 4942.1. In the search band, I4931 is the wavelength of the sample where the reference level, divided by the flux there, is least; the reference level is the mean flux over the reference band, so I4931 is 4934.17 A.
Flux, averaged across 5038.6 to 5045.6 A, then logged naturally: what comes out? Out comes 3.06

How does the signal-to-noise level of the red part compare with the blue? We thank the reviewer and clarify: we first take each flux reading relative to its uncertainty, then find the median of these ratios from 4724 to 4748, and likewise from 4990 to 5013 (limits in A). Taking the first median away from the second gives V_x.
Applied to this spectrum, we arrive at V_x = 6.8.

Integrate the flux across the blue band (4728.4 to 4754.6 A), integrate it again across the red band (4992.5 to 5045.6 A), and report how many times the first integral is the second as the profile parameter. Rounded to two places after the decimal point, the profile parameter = 0.36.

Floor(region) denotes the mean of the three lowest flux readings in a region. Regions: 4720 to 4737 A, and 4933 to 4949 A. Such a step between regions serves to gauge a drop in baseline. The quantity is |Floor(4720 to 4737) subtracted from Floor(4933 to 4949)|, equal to 1.3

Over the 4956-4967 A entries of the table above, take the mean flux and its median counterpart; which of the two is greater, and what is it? 18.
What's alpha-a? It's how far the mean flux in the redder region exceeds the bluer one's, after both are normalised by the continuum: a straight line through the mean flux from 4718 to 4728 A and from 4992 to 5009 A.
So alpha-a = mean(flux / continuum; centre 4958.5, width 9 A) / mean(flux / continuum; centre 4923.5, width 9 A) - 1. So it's 0.10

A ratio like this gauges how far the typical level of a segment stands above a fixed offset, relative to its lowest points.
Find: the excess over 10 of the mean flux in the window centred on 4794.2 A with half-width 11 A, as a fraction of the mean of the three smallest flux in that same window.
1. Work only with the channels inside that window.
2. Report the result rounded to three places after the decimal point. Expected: 0.402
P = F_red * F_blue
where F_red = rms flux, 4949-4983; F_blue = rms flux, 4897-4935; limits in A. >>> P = 312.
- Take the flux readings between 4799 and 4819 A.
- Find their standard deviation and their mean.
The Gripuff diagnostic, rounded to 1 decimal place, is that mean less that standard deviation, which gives 14.1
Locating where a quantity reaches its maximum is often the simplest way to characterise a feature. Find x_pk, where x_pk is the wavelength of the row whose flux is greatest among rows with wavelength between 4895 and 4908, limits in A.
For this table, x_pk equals 4900.20 A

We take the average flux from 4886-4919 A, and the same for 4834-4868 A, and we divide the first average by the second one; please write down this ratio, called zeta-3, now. 1.05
